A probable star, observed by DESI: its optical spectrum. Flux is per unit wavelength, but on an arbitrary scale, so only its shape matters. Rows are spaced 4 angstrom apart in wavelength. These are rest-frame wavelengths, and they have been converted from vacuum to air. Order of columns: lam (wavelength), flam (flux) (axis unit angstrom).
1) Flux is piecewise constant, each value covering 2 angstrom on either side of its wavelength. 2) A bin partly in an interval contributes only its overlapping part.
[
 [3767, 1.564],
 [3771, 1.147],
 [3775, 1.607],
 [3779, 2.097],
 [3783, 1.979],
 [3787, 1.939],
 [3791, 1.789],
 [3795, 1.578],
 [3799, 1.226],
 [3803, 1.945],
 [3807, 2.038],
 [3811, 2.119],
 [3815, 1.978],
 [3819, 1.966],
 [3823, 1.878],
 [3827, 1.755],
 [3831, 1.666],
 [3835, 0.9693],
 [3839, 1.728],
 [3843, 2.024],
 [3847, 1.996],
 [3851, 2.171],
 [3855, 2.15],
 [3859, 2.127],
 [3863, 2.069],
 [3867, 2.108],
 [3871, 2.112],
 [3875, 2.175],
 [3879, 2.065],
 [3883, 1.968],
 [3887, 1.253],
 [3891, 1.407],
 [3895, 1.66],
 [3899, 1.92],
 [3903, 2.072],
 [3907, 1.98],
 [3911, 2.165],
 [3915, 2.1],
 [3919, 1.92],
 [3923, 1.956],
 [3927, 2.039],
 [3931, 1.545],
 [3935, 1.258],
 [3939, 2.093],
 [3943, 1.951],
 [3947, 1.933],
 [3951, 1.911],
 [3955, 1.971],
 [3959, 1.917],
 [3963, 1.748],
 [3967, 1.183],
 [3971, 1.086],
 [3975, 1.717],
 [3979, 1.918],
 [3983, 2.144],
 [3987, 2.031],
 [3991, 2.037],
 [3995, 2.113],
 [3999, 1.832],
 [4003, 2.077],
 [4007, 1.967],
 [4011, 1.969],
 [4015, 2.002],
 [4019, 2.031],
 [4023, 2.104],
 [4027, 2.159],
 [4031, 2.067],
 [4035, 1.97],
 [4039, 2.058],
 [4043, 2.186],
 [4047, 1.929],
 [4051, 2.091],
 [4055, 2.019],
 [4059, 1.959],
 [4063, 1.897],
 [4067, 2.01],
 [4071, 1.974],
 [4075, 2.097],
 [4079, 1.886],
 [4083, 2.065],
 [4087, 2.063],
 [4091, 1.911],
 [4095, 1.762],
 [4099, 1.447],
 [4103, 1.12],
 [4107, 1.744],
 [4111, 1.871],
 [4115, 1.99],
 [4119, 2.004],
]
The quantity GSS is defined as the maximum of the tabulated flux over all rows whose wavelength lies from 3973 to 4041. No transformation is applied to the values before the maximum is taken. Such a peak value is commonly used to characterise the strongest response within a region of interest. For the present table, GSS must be 2.159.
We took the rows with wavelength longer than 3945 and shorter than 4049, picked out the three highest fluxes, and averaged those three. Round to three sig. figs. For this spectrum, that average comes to 2.16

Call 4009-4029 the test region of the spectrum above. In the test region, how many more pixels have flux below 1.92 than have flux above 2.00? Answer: -4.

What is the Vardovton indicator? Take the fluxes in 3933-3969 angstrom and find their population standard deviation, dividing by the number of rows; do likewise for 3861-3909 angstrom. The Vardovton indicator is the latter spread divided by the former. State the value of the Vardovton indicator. 0.9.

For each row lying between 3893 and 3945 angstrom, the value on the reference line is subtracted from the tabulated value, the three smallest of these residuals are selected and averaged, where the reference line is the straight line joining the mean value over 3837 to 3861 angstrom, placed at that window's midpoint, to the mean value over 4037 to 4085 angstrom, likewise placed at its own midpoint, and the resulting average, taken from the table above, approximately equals -0.54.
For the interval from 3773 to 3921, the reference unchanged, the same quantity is -0.88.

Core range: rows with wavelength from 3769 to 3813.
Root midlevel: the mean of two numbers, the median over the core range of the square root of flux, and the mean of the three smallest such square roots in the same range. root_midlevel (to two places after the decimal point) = 1.27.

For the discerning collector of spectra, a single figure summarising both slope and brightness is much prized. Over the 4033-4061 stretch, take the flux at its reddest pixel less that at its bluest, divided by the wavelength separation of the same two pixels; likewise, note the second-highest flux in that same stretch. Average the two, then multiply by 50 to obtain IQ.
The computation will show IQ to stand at 52.26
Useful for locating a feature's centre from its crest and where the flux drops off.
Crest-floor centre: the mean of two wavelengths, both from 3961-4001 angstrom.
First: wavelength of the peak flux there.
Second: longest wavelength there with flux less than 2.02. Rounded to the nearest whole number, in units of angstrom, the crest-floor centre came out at 3991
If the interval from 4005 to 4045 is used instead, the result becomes 4039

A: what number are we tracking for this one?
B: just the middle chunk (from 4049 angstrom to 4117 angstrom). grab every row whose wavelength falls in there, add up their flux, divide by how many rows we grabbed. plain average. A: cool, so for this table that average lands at 1.88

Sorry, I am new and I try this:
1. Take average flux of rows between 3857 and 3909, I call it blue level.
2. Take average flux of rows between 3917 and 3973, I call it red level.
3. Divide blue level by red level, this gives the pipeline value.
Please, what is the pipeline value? 1.09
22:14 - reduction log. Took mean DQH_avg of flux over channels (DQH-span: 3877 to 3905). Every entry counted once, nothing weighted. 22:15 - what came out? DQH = 1.76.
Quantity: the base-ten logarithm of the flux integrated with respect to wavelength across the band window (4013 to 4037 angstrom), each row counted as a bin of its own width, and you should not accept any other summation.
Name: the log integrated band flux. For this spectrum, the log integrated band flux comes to 1.69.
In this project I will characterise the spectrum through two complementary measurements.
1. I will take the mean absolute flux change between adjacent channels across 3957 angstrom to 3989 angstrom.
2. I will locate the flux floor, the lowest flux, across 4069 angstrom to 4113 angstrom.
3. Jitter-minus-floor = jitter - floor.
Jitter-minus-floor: -0.83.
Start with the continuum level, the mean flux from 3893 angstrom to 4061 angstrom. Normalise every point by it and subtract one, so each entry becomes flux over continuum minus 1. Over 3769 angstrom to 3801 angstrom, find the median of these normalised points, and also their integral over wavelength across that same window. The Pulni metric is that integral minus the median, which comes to -4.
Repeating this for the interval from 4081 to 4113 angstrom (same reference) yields -3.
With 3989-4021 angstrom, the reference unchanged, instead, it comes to 1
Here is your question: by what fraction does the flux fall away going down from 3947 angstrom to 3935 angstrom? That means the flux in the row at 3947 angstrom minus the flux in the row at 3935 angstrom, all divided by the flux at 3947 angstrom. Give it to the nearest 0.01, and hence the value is 0.35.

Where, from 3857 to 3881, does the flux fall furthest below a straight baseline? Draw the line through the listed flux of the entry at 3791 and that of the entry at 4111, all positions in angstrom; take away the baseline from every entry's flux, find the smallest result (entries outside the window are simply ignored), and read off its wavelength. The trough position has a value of 3879 angstrom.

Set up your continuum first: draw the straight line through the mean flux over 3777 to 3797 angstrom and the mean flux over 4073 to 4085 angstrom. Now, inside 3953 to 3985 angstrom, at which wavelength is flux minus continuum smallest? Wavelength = 3971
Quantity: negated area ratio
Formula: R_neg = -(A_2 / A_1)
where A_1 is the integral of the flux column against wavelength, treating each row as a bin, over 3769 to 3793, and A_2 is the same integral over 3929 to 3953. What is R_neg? -1.01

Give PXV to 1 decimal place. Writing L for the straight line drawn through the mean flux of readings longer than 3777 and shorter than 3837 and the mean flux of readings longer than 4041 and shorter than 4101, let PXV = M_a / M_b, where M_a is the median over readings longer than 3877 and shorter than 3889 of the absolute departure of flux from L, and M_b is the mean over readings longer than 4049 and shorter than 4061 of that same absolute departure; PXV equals 2.9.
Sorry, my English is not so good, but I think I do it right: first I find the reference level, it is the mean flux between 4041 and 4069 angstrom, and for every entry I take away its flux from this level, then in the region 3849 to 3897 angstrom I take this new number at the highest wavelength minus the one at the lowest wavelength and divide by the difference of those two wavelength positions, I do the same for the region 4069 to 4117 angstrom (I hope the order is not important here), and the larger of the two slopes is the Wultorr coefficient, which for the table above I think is 0.012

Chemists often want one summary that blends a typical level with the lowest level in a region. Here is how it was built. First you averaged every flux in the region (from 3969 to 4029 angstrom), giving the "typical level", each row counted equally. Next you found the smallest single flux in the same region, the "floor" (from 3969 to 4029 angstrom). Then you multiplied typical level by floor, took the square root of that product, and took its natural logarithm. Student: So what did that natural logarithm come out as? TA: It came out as 0.37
